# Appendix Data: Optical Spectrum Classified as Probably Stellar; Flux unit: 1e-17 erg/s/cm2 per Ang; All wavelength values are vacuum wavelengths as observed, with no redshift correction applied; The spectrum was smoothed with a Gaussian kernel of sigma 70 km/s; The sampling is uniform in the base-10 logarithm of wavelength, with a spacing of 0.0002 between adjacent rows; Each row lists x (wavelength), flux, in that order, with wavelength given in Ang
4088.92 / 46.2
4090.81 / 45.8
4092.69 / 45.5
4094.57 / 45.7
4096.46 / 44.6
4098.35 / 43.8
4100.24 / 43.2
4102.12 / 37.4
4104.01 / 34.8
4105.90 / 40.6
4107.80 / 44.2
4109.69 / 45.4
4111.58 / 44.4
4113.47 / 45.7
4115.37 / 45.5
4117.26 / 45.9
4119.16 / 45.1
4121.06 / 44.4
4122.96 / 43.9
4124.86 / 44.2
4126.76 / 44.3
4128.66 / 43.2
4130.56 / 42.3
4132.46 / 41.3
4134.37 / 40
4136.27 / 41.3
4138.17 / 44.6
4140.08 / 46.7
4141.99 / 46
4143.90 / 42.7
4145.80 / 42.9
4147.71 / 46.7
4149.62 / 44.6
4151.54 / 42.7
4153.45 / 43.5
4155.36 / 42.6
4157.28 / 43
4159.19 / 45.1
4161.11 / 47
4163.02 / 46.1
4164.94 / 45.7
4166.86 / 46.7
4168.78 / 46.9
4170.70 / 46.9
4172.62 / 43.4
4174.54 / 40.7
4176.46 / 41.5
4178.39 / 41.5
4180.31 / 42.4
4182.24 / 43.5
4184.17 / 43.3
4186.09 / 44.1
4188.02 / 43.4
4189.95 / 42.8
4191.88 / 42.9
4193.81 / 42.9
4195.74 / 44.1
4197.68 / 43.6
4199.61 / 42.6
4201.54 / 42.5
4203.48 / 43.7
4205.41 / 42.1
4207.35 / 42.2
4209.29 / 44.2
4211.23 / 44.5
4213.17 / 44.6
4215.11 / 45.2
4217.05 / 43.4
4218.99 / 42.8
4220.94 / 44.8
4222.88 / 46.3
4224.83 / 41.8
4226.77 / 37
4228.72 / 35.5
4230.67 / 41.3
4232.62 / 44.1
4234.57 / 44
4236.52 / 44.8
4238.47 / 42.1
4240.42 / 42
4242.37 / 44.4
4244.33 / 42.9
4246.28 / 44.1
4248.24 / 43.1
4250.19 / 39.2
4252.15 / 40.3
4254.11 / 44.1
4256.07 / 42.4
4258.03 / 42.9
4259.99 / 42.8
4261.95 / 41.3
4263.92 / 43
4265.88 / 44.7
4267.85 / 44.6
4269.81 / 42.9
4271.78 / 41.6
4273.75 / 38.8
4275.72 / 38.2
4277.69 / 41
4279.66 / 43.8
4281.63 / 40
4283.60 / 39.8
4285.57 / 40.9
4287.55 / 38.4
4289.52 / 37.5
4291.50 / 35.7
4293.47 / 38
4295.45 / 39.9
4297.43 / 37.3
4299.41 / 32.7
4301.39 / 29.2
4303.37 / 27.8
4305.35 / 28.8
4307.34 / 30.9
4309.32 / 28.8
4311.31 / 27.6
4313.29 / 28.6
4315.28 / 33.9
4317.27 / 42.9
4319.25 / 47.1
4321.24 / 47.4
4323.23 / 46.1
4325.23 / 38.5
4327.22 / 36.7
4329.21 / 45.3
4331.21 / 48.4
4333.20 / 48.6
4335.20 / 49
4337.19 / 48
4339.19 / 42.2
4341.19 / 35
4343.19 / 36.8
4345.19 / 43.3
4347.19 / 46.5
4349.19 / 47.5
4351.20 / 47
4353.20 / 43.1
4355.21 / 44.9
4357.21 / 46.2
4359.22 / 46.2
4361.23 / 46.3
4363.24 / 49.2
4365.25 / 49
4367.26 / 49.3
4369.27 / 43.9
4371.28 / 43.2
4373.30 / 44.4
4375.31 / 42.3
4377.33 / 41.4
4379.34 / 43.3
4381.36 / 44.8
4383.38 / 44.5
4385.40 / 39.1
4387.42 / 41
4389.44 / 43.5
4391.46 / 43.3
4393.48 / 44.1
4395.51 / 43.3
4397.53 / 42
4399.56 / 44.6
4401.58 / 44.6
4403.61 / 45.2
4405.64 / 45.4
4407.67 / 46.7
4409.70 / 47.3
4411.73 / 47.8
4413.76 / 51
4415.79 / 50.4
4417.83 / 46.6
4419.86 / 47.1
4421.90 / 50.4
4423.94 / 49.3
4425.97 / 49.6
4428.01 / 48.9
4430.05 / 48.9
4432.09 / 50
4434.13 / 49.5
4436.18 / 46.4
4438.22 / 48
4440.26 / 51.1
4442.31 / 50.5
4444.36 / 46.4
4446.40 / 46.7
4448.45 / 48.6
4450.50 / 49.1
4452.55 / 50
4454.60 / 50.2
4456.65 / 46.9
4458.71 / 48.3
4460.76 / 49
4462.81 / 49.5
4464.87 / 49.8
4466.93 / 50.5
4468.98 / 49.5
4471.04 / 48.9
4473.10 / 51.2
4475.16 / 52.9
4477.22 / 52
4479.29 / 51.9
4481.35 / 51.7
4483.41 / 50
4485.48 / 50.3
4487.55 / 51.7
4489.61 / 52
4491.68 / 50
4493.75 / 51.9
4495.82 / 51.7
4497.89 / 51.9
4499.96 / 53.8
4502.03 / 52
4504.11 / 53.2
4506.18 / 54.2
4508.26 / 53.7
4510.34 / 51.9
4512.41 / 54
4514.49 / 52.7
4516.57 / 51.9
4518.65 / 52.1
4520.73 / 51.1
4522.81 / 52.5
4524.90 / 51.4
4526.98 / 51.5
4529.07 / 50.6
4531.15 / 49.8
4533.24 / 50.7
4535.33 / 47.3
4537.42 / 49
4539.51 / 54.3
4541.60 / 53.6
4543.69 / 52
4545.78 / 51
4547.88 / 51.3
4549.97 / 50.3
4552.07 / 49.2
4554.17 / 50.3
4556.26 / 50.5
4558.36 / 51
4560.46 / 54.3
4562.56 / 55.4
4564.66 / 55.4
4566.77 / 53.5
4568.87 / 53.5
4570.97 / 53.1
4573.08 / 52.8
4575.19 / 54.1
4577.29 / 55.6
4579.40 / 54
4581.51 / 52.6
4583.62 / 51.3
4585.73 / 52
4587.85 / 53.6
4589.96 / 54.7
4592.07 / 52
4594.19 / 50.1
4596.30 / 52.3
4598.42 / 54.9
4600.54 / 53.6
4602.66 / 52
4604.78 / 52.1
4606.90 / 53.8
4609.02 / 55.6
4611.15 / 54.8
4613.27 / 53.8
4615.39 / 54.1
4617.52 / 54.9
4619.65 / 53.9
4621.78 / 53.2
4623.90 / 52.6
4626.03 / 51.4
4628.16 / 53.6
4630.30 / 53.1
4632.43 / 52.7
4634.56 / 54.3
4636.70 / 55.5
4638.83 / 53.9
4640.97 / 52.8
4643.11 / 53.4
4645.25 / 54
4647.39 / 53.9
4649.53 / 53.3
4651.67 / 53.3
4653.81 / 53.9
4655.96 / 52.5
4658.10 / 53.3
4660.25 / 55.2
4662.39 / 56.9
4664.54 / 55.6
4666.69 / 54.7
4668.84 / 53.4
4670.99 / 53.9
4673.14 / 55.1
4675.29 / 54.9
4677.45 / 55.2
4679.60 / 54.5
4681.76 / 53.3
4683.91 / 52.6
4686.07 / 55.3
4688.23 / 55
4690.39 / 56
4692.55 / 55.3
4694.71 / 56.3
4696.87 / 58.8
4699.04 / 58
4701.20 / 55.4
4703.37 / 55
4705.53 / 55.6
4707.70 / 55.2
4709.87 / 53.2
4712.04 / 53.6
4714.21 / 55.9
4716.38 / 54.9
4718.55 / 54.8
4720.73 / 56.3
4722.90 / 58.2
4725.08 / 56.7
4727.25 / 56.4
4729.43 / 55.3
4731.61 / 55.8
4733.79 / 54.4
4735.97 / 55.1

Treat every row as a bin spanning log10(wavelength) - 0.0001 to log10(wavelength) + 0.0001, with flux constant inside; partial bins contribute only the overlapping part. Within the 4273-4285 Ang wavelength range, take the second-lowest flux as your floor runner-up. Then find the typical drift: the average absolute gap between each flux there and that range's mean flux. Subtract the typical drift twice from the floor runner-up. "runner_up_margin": 36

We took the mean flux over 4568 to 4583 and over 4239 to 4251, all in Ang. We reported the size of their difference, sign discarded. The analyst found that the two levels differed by 11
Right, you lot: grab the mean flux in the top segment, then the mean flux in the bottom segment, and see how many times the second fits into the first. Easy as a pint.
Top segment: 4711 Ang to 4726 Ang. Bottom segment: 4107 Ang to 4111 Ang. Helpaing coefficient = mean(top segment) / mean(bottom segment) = 1.24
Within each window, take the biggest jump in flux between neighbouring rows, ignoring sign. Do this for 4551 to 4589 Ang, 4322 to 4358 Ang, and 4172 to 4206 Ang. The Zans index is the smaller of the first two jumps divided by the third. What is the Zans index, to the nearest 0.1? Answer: 1.2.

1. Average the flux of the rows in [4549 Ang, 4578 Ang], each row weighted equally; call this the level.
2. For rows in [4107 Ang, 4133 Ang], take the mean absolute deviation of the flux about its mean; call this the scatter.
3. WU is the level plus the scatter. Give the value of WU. 53.7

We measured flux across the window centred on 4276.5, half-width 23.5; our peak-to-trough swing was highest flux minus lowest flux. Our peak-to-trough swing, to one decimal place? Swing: 12.0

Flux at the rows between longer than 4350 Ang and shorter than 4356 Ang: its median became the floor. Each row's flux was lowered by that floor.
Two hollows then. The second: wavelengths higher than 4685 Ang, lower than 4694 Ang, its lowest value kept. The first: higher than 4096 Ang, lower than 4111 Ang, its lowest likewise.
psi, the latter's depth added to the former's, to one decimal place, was 0.0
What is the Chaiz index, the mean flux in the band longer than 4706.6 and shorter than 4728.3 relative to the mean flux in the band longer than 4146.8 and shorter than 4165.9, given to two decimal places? 1.24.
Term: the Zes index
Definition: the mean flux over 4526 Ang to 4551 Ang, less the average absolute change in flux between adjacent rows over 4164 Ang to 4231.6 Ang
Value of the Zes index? 49.7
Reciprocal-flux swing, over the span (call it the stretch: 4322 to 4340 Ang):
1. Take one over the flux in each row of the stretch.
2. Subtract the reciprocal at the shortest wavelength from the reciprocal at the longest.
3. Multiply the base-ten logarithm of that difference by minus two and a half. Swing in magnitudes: 6.7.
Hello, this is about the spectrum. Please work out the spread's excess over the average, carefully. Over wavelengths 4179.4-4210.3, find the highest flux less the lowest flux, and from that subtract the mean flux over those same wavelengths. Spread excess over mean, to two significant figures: -41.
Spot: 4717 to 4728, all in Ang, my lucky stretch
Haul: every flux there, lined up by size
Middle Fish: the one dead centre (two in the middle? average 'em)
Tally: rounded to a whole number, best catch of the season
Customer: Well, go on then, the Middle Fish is 56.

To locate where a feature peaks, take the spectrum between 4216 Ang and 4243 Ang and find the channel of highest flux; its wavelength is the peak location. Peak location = 4222.88 Ang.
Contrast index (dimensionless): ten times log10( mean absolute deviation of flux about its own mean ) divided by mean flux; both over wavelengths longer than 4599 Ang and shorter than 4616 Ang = -0.011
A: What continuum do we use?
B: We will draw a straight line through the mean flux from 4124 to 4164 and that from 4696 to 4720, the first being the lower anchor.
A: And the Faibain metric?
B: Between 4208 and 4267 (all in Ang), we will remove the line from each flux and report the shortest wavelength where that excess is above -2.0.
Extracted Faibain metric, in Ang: 4209.29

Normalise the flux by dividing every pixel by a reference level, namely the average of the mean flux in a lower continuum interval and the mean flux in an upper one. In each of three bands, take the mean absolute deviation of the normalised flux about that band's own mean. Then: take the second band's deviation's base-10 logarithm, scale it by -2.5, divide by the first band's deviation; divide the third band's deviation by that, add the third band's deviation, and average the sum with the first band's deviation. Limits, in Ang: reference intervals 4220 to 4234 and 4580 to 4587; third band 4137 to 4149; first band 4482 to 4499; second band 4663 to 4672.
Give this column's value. 0.025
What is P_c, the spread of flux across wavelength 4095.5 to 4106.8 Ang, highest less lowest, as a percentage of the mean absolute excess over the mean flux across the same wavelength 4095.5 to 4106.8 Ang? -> 313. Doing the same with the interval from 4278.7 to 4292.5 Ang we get 421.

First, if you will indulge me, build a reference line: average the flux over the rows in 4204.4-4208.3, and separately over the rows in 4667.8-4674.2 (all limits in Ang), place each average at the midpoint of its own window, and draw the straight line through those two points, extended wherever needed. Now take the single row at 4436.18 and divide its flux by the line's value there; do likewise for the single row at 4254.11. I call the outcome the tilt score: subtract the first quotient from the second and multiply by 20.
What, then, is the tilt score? 1.0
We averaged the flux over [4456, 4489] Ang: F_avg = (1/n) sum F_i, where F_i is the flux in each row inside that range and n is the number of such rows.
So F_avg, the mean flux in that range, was 50.3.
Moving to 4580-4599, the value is 52.6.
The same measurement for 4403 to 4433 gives 48.3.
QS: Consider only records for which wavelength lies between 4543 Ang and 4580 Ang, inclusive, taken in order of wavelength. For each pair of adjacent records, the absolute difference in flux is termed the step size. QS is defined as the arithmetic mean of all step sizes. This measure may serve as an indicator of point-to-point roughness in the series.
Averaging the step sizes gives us 1.0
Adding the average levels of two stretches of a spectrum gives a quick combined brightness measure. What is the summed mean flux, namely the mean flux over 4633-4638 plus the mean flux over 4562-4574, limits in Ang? 109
